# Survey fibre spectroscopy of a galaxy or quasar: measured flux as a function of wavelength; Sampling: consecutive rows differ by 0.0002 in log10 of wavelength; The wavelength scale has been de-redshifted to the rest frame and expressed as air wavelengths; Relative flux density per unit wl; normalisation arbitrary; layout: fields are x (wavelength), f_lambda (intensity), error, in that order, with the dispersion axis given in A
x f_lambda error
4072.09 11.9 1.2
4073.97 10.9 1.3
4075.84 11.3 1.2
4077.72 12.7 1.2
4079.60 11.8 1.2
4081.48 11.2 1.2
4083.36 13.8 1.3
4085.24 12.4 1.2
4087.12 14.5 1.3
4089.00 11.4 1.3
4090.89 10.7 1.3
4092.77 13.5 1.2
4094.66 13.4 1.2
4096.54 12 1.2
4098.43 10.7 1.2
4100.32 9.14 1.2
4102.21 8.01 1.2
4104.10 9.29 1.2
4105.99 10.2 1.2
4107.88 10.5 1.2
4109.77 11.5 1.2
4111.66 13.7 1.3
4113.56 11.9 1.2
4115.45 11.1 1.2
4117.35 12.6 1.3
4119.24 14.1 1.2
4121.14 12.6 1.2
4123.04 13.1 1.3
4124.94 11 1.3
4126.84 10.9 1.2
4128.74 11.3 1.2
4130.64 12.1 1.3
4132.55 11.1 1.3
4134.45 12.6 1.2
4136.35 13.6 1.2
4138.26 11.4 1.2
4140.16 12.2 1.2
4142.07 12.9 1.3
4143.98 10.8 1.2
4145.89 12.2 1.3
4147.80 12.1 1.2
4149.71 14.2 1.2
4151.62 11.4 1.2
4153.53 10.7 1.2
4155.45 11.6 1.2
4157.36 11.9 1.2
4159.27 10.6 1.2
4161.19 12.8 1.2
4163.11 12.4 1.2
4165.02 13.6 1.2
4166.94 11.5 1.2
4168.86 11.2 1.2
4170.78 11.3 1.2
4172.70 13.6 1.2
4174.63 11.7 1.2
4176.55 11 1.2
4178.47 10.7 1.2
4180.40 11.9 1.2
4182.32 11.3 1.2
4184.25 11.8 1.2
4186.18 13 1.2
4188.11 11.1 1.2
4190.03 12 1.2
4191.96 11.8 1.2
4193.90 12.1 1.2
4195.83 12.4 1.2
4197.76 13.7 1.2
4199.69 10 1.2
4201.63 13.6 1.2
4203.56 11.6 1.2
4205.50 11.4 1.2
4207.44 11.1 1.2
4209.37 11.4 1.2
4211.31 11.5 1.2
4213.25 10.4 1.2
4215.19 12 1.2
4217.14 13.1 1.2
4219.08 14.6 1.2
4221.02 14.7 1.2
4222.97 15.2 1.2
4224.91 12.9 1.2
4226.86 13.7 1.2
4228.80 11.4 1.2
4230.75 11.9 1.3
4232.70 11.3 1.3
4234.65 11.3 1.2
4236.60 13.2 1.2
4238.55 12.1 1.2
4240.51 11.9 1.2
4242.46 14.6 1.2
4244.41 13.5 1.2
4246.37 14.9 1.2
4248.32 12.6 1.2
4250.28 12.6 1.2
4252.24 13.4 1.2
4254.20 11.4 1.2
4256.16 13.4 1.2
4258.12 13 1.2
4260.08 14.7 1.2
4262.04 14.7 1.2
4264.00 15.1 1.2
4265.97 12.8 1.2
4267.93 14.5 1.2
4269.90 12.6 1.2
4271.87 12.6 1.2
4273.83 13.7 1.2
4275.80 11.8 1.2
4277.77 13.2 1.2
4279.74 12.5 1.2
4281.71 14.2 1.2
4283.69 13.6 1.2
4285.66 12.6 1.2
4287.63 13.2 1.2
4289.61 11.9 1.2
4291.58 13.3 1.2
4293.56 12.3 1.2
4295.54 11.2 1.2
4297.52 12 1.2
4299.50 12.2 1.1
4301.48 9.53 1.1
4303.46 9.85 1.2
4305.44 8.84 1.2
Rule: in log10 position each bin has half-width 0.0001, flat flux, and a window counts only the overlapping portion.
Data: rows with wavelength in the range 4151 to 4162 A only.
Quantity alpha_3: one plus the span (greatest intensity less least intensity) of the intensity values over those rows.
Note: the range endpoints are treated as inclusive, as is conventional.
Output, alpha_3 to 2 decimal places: 3.20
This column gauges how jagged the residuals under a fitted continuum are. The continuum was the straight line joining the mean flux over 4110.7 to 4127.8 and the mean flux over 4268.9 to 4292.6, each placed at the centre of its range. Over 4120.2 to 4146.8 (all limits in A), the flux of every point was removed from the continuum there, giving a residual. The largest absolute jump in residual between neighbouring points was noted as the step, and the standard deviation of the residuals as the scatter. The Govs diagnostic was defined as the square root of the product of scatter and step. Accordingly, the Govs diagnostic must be 1.4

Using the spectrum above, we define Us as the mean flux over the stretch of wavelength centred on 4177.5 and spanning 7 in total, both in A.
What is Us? 11.3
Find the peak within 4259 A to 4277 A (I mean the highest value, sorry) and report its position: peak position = 4264.00 A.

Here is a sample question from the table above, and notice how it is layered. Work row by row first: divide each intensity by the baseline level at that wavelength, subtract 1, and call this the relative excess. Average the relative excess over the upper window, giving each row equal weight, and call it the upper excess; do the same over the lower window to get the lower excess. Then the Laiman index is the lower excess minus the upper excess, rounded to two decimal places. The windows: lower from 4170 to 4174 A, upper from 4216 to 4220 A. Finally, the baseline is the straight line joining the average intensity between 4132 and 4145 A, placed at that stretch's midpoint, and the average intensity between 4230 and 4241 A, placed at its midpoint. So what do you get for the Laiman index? -0.12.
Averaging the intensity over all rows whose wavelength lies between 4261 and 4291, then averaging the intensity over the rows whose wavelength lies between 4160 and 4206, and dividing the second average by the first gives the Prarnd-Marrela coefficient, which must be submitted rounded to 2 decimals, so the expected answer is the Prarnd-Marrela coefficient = 0.90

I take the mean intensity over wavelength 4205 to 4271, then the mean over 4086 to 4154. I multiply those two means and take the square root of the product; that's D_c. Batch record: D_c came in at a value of 12.3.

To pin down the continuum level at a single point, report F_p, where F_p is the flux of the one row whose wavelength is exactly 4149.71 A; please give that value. 14.2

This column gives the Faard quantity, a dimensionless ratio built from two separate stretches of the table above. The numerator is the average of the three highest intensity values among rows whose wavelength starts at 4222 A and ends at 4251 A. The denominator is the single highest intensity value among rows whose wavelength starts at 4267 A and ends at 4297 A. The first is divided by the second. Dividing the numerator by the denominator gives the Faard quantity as 1.028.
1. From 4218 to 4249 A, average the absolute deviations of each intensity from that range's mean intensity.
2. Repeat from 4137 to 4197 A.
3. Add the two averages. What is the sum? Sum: 1.9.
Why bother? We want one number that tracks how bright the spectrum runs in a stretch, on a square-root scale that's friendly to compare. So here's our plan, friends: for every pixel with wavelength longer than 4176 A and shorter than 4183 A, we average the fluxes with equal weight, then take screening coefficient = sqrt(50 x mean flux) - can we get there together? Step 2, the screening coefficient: 23.7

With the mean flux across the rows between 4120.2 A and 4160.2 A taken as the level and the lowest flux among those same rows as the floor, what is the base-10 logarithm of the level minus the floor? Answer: 0.12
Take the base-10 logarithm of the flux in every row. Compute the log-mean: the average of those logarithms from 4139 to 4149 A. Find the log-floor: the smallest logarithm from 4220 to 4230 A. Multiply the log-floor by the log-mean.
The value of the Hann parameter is 1.14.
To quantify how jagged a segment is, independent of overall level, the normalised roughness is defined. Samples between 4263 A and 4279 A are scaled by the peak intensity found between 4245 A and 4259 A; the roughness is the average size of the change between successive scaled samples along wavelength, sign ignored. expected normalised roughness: 0.099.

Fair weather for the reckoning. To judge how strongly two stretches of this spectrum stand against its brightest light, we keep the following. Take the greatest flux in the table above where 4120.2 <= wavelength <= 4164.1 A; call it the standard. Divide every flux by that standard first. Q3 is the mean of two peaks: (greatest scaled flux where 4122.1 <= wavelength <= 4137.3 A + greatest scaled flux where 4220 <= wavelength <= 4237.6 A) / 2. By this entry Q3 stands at 1.01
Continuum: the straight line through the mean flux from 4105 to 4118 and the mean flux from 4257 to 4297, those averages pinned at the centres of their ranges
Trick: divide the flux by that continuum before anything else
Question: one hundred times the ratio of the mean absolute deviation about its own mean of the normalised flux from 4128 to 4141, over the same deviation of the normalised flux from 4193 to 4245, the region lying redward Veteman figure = 61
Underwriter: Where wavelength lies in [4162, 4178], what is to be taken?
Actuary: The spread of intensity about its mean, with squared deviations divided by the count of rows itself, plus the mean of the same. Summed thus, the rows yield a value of 13.0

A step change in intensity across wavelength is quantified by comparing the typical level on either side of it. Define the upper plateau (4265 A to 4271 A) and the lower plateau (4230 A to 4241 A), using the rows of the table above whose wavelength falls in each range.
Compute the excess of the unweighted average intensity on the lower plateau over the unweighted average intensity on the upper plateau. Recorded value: -1.3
